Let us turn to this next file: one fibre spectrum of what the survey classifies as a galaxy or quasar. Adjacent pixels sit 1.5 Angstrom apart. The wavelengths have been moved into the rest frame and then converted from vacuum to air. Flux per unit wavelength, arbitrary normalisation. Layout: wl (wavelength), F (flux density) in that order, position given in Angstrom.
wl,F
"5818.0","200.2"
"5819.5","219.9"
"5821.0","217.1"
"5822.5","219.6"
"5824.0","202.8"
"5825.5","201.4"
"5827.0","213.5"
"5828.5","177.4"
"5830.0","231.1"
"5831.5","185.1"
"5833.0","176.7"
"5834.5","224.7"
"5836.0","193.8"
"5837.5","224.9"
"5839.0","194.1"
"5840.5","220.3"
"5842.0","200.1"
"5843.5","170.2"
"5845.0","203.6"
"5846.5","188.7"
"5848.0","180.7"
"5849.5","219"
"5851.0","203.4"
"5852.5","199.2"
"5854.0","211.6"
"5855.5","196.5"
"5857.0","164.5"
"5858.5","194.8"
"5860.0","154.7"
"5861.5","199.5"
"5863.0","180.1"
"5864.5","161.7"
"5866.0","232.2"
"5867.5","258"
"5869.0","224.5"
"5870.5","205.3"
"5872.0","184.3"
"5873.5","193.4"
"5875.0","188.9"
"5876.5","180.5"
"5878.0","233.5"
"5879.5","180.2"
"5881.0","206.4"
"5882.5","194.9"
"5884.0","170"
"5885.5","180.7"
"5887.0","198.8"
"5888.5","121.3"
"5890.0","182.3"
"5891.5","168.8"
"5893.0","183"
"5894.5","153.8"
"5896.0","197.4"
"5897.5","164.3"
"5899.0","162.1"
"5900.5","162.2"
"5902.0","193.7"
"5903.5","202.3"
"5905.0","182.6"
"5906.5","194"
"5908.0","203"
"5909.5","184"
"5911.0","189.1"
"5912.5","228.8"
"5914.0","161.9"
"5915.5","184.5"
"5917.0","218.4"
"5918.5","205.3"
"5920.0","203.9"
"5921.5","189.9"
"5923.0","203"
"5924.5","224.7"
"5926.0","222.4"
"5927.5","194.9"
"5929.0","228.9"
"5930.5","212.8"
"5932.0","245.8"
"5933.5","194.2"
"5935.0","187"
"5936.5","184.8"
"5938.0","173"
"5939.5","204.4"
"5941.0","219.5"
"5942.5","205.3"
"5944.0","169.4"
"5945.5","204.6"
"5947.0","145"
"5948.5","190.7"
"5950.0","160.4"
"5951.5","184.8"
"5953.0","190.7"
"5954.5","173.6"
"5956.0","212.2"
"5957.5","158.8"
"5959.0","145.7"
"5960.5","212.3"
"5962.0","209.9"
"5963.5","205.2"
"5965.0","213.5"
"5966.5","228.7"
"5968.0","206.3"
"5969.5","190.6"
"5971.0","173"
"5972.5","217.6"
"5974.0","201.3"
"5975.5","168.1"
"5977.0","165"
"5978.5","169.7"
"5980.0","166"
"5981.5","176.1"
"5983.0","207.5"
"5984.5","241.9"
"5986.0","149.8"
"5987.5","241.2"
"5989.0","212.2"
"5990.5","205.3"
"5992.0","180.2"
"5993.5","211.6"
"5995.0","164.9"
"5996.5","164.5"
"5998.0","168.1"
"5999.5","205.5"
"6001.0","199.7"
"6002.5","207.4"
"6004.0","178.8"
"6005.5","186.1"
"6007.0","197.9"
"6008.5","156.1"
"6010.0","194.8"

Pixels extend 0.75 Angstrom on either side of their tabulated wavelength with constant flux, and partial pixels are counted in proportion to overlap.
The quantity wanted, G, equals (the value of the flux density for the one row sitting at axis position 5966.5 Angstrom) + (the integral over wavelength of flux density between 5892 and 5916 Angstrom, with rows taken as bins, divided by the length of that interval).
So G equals 413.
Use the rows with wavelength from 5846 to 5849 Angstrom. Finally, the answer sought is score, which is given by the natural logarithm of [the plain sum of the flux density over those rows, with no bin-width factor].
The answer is 5.91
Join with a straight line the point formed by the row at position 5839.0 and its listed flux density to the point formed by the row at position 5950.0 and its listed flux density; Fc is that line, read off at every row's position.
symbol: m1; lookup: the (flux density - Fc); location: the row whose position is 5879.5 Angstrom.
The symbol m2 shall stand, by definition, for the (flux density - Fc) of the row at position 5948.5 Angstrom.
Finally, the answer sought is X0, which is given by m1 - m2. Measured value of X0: -31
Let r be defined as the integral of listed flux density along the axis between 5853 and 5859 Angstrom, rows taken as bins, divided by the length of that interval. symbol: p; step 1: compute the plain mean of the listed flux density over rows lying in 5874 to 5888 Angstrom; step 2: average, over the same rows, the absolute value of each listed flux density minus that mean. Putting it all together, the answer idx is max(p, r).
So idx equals 192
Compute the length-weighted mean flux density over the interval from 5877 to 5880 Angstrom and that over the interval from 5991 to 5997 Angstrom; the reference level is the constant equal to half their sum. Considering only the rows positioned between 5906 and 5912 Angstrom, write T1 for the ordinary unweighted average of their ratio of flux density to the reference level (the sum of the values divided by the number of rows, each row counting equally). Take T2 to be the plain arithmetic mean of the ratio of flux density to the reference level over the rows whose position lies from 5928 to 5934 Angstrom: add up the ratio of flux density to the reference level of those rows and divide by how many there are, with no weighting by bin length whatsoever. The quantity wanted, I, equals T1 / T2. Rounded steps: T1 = 0.99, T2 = 1.13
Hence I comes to 0.87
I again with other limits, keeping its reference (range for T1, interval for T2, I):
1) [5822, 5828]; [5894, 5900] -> 1.24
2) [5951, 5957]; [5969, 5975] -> 0.97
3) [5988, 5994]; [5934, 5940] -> 1.08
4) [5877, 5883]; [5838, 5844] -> 1.04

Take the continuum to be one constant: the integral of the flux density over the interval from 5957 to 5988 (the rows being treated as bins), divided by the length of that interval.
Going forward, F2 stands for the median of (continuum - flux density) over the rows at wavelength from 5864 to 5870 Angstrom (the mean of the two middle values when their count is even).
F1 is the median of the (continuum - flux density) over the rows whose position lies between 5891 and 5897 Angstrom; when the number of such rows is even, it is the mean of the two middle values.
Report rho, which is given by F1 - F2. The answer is 52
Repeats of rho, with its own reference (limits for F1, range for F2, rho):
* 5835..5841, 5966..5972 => -9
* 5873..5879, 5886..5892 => -16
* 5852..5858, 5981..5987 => -6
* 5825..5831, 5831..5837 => -18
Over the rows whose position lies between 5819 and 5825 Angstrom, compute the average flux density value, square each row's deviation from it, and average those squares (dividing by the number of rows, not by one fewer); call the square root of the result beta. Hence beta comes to 7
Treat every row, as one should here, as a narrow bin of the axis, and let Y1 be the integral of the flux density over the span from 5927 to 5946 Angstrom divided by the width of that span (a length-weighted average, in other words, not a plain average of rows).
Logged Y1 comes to 202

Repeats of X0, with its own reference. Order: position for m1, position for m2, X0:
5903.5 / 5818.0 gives 28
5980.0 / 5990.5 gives -42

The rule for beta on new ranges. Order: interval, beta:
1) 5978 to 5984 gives 16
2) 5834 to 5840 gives 15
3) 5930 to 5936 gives 23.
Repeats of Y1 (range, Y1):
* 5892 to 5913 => 185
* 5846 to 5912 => 189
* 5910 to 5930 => 204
